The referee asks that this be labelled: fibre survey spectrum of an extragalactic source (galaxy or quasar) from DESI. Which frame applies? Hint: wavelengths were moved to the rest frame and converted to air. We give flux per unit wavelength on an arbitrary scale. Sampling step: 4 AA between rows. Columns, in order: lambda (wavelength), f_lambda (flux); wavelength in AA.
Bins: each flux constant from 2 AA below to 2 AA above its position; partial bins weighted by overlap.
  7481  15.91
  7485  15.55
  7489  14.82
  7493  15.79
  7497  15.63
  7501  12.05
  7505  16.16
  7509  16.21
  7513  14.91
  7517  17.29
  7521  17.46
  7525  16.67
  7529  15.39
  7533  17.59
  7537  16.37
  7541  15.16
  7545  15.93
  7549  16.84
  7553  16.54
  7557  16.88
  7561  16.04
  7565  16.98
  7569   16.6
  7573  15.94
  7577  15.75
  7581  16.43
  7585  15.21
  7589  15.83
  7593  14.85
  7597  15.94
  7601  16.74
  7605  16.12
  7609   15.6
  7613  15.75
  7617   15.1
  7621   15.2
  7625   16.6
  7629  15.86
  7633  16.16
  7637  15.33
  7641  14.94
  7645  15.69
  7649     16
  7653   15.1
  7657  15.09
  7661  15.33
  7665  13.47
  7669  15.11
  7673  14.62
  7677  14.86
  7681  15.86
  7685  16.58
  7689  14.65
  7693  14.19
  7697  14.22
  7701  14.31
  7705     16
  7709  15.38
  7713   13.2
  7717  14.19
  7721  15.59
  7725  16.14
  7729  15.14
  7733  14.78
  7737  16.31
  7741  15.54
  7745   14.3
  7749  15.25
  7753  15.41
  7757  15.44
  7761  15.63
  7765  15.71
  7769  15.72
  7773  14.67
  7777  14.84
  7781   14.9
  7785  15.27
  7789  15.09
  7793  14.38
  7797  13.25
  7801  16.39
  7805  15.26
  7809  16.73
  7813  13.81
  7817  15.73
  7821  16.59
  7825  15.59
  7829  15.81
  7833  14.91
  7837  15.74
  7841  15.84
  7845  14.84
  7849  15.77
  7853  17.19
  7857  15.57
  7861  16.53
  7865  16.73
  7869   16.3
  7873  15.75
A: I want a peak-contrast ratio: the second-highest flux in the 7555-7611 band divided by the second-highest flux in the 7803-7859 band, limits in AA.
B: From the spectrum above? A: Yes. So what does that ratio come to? 1.01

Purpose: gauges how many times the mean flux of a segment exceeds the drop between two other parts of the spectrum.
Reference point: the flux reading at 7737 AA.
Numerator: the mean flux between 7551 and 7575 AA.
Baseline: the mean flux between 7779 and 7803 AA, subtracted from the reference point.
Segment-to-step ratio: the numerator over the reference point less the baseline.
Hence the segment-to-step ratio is 12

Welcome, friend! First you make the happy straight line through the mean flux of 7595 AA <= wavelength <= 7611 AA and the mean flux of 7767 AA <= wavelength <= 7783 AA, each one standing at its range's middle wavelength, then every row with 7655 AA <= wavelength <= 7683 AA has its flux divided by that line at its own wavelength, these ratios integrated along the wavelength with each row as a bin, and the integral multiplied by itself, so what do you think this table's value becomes 708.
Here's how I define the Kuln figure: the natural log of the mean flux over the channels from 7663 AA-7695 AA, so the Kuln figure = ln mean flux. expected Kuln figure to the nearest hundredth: 2.70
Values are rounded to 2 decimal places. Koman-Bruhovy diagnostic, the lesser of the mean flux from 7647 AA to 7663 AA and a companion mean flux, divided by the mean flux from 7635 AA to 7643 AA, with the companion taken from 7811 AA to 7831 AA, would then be 1.02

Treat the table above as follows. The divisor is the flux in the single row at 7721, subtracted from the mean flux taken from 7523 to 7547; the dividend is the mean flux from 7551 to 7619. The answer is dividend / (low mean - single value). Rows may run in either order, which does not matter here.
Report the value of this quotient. 27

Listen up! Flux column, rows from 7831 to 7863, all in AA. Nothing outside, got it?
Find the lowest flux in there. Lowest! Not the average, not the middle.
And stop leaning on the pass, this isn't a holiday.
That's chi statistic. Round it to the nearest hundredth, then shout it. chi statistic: 14.84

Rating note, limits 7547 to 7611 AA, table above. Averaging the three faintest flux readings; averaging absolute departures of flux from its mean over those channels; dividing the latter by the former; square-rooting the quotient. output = 0.181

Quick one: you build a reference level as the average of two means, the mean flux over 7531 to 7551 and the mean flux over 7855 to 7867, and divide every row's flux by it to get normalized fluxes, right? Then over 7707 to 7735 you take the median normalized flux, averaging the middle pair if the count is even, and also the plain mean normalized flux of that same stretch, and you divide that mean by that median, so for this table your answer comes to 0.99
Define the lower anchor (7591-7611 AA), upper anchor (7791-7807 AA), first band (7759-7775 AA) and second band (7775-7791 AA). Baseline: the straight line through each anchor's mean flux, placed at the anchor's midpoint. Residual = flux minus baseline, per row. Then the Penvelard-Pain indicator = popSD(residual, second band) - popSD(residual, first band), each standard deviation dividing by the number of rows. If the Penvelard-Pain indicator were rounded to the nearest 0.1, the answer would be -0.2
